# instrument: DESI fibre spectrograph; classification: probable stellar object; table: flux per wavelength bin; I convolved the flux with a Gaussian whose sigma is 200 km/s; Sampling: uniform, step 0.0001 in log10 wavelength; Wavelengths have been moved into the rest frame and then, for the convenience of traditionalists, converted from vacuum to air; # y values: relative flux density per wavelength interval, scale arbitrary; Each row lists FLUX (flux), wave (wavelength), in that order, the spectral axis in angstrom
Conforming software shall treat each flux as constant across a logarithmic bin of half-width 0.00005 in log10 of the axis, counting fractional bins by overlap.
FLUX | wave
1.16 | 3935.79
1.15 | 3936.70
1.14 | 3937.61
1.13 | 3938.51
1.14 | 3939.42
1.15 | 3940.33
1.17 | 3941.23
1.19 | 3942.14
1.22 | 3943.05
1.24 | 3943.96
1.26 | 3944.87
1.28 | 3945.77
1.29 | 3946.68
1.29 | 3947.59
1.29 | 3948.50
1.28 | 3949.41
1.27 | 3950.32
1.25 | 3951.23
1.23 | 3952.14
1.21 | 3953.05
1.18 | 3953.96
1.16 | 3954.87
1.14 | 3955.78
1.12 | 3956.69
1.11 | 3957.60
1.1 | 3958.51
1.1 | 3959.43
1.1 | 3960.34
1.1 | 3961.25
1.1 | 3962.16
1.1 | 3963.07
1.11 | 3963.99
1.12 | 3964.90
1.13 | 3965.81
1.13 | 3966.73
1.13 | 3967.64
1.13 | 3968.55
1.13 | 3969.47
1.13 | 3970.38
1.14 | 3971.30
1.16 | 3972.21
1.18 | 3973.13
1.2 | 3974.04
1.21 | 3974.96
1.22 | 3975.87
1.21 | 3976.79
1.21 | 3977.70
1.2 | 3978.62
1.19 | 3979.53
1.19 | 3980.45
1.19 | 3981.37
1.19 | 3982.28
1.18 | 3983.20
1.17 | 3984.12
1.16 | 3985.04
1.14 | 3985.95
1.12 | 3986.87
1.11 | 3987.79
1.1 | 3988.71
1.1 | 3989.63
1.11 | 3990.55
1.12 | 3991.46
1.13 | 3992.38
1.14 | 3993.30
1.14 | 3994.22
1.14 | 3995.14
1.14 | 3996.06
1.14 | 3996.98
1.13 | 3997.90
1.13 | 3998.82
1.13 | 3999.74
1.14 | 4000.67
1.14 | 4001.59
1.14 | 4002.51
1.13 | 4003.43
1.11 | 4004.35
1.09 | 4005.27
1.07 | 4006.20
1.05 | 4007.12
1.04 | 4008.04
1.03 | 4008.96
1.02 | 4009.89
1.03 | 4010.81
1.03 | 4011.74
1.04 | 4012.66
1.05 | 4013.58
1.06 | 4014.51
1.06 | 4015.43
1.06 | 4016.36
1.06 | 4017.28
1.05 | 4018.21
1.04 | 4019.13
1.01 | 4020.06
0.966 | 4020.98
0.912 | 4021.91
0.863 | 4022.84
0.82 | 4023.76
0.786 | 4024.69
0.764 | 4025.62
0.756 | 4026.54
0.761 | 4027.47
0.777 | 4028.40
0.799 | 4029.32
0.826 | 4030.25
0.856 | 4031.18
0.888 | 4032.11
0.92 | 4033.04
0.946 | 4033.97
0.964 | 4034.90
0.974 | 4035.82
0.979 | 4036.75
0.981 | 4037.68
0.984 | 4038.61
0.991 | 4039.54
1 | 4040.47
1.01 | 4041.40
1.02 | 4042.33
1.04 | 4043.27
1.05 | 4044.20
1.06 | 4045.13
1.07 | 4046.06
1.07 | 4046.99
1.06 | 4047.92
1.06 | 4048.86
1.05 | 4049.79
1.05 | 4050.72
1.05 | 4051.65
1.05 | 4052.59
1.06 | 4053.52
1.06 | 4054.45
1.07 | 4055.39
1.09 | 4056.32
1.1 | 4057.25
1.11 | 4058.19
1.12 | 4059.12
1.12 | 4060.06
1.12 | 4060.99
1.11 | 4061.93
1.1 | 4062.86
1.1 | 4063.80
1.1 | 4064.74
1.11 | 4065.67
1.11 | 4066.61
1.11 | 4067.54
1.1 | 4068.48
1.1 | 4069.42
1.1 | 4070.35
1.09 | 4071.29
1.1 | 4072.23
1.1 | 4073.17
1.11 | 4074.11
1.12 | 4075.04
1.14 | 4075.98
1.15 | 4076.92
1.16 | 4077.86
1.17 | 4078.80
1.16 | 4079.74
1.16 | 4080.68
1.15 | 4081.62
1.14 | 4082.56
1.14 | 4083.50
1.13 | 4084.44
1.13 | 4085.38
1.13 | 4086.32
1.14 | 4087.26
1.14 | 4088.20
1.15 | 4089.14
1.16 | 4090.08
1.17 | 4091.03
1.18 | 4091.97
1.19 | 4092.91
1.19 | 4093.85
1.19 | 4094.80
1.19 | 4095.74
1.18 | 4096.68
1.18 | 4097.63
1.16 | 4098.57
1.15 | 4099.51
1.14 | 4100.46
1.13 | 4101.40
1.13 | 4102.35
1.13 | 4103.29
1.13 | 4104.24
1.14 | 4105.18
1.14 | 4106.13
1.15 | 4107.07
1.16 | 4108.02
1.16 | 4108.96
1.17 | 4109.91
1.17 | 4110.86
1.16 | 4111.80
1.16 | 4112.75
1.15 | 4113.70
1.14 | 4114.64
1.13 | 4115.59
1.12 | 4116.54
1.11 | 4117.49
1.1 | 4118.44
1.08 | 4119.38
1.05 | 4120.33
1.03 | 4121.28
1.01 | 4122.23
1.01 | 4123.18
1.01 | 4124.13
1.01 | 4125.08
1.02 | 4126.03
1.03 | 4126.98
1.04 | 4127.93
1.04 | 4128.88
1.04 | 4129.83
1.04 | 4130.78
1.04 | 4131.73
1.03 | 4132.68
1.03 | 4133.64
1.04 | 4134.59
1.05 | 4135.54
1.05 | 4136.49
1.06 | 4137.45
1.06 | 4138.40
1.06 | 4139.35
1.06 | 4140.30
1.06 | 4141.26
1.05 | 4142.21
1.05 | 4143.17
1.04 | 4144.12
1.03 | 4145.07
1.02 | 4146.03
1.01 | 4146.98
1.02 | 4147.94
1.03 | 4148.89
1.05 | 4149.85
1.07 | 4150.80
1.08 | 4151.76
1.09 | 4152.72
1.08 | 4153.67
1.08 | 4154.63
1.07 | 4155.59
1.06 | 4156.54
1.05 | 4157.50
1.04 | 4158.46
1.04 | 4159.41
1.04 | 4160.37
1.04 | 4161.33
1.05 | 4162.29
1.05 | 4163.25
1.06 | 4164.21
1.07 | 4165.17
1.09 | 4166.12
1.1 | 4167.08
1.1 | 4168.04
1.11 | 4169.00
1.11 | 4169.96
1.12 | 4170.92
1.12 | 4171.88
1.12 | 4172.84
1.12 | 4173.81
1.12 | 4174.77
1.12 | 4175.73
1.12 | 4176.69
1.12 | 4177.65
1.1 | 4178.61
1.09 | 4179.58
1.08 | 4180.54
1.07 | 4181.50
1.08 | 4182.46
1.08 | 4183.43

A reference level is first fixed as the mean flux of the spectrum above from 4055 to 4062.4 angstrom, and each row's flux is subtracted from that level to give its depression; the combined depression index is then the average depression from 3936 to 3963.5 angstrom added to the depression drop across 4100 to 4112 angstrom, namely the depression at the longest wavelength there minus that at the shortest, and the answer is -0.10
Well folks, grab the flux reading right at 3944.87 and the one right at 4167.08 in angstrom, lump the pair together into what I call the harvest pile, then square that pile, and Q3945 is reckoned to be 5.6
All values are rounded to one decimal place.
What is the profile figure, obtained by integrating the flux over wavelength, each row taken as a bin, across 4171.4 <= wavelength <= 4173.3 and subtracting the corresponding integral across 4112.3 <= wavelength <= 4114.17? 0.0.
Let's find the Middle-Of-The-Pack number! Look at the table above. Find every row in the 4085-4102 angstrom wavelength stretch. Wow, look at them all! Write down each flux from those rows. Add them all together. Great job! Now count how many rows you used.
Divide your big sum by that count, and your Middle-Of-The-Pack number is 1.16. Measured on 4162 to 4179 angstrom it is 1.10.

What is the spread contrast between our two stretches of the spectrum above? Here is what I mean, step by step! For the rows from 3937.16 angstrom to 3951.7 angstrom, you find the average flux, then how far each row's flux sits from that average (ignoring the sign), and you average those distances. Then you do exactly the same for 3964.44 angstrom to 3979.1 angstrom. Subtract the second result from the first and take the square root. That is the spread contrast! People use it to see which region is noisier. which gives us 0.14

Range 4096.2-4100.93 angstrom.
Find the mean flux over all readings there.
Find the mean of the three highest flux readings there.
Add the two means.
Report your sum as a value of 2.34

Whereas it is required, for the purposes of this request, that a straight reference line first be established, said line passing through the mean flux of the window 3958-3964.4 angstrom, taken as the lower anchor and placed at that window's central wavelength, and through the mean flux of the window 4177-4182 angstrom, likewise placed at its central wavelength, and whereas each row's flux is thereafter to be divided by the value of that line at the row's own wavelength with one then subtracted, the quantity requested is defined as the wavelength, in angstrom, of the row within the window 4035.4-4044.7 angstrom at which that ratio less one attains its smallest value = 4035.82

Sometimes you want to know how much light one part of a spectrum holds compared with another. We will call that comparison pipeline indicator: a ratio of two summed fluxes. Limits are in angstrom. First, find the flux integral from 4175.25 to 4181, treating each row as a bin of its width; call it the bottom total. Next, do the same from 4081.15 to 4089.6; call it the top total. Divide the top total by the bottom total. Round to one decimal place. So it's 1.5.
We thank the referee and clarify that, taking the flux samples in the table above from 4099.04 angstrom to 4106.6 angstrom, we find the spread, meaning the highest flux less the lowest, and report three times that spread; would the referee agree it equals 0.06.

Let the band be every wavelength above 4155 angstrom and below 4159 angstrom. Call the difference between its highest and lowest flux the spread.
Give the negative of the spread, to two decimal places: -0.03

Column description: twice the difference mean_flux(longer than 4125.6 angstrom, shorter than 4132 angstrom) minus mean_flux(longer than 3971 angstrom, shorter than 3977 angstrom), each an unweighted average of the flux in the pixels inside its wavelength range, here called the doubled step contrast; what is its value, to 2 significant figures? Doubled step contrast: -0.31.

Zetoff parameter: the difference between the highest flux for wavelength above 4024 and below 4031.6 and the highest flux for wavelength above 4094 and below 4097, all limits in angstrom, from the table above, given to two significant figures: -0.33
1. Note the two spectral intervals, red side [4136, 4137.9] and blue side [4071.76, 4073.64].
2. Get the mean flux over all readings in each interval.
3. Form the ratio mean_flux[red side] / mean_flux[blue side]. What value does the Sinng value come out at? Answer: 0.96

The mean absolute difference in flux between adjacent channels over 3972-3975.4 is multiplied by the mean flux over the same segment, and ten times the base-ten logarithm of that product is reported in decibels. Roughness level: -17.0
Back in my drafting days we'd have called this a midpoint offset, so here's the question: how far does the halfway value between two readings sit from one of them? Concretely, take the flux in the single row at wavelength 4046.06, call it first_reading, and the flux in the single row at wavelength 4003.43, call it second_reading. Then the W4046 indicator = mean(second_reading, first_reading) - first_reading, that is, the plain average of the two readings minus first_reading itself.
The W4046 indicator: 0.03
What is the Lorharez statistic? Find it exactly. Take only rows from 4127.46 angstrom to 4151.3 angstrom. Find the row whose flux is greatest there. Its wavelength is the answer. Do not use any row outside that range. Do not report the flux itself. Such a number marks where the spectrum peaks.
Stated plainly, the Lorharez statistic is 4150.80 angstrom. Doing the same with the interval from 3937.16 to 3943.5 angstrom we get 3943.05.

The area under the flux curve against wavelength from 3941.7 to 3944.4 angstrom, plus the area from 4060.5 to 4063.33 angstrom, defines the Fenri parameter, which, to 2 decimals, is 6.43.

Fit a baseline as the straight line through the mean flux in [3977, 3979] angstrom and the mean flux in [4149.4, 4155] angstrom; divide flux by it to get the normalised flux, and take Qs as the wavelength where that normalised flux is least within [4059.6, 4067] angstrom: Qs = 4062.86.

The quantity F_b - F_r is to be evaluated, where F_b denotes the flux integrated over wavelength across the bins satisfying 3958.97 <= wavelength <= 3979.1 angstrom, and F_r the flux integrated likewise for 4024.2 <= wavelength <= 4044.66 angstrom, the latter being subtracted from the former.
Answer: 4.4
